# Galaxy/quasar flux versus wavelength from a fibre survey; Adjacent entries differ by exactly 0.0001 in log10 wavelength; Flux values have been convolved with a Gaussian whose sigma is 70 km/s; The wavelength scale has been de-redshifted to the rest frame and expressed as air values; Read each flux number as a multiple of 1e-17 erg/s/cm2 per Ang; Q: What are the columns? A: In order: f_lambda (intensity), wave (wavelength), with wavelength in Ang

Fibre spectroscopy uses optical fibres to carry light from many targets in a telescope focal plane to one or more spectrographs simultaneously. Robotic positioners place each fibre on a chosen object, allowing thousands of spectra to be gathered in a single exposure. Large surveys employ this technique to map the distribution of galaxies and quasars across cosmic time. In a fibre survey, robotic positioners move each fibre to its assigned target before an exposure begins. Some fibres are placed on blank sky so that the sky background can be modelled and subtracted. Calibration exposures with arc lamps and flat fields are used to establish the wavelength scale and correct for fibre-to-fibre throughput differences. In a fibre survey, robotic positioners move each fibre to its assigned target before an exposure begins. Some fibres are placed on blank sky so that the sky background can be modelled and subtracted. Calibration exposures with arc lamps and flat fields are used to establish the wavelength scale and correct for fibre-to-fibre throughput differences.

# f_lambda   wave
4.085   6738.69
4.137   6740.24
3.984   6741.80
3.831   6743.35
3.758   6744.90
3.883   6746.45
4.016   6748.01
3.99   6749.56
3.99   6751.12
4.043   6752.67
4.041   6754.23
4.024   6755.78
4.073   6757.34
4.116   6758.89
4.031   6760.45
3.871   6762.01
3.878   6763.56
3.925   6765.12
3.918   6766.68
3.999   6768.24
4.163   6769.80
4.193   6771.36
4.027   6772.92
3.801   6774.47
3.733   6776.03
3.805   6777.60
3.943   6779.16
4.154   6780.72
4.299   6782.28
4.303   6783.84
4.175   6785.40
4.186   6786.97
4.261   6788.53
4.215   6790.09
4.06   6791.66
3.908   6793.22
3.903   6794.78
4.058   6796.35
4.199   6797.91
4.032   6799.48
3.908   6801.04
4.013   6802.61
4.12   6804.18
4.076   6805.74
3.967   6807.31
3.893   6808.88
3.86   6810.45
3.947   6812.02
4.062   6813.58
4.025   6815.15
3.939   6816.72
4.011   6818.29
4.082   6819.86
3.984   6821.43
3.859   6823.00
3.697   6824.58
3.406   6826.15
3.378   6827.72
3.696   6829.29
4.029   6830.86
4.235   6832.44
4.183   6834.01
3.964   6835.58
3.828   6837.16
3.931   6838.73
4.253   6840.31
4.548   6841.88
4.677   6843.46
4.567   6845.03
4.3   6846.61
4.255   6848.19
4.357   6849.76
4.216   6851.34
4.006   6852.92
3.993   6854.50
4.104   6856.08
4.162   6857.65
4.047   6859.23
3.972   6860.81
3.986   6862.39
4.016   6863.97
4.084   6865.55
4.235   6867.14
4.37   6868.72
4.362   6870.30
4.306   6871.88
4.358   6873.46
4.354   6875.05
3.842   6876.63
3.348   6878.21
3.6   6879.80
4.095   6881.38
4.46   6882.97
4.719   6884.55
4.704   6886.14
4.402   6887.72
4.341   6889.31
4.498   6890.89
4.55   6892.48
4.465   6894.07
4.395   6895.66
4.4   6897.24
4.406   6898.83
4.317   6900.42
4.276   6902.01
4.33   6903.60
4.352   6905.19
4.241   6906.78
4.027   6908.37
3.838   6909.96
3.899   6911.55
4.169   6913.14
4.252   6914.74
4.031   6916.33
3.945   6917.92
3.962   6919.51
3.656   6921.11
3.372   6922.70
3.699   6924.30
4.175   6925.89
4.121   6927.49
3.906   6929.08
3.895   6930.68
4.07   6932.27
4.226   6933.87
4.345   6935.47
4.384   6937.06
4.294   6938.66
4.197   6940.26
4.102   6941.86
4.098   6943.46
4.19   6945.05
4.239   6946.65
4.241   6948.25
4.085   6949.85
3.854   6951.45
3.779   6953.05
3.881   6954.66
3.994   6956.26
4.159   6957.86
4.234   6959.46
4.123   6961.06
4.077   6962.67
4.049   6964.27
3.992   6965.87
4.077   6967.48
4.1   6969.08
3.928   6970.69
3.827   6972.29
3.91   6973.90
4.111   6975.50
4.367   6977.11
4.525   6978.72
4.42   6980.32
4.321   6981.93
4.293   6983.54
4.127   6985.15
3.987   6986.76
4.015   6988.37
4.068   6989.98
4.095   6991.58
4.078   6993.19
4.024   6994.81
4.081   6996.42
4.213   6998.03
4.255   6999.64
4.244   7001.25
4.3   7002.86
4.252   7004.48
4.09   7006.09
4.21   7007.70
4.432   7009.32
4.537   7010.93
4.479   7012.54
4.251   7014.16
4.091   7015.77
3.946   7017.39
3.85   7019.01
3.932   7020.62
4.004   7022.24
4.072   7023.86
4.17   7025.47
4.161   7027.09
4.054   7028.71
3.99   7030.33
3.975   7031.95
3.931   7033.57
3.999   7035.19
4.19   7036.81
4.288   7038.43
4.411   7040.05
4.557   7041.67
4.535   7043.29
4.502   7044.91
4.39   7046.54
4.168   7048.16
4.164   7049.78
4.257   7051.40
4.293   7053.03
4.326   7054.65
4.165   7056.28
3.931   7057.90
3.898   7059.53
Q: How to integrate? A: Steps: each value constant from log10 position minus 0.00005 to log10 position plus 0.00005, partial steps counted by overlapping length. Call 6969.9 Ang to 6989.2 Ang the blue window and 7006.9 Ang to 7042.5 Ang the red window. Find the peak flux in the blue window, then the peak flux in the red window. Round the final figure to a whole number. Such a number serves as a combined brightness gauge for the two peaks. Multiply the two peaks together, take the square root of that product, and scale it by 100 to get 454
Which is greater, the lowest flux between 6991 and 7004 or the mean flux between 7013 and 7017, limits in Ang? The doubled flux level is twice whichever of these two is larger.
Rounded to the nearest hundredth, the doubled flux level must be 8.34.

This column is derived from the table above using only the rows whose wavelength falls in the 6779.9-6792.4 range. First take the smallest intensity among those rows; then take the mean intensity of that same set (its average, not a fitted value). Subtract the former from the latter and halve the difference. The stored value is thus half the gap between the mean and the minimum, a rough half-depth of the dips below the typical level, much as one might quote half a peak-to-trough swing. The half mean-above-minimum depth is 0.073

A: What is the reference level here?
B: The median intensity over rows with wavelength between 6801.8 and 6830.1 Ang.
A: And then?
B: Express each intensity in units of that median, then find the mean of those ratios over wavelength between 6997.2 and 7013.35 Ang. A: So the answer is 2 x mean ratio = 2.17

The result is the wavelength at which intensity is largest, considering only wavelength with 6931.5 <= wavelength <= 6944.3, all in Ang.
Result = 6937.06 Ang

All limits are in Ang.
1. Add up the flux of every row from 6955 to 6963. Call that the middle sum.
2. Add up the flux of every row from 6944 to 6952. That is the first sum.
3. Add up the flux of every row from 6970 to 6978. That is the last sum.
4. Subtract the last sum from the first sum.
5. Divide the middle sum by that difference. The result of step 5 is 44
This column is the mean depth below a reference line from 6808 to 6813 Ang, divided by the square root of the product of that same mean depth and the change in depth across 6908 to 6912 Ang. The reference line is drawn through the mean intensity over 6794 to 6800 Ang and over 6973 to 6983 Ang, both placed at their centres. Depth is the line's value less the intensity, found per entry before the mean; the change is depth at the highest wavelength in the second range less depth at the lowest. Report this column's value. 1.1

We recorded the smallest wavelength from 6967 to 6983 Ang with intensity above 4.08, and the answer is 6969.08 Ang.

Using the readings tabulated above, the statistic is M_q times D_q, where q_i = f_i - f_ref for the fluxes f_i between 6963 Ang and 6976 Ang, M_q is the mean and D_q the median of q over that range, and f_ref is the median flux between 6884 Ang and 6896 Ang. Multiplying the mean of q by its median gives 0.22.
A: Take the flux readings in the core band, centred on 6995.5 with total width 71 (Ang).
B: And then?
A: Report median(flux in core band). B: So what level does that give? 4.09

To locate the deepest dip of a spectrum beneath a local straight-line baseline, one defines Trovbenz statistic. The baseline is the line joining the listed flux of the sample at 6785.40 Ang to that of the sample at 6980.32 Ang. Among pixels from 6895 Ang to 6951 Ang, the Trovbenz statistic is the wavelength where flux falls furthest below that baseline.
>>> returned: 6922.70 Ang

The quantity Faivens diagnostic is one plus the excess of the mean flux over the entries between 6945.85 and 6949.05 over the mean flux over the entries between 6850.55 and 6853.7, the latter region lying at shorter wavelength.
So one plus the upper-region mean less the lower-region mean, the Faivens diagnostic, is 1.1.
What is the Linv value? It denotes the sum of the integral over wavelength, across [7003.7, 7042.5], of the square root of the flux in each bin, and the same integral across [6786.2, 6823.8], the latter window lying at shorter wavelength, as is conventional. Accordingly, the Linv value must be 154.6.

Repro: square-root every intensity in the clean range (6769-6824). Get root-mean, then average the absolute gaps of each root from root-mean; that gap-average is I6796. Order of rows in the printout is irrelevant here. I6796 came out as 0.029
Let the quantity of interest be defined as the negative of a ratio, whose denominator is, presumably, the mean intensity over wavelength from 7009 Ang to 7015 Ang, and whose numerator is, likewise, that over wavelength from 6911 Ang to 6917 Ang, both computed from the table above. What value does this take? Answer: -0.924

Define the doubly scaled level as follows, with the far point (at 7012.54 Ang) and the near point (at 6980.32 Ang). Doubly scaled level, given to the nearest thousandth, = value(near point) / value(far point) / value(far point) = 0.220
